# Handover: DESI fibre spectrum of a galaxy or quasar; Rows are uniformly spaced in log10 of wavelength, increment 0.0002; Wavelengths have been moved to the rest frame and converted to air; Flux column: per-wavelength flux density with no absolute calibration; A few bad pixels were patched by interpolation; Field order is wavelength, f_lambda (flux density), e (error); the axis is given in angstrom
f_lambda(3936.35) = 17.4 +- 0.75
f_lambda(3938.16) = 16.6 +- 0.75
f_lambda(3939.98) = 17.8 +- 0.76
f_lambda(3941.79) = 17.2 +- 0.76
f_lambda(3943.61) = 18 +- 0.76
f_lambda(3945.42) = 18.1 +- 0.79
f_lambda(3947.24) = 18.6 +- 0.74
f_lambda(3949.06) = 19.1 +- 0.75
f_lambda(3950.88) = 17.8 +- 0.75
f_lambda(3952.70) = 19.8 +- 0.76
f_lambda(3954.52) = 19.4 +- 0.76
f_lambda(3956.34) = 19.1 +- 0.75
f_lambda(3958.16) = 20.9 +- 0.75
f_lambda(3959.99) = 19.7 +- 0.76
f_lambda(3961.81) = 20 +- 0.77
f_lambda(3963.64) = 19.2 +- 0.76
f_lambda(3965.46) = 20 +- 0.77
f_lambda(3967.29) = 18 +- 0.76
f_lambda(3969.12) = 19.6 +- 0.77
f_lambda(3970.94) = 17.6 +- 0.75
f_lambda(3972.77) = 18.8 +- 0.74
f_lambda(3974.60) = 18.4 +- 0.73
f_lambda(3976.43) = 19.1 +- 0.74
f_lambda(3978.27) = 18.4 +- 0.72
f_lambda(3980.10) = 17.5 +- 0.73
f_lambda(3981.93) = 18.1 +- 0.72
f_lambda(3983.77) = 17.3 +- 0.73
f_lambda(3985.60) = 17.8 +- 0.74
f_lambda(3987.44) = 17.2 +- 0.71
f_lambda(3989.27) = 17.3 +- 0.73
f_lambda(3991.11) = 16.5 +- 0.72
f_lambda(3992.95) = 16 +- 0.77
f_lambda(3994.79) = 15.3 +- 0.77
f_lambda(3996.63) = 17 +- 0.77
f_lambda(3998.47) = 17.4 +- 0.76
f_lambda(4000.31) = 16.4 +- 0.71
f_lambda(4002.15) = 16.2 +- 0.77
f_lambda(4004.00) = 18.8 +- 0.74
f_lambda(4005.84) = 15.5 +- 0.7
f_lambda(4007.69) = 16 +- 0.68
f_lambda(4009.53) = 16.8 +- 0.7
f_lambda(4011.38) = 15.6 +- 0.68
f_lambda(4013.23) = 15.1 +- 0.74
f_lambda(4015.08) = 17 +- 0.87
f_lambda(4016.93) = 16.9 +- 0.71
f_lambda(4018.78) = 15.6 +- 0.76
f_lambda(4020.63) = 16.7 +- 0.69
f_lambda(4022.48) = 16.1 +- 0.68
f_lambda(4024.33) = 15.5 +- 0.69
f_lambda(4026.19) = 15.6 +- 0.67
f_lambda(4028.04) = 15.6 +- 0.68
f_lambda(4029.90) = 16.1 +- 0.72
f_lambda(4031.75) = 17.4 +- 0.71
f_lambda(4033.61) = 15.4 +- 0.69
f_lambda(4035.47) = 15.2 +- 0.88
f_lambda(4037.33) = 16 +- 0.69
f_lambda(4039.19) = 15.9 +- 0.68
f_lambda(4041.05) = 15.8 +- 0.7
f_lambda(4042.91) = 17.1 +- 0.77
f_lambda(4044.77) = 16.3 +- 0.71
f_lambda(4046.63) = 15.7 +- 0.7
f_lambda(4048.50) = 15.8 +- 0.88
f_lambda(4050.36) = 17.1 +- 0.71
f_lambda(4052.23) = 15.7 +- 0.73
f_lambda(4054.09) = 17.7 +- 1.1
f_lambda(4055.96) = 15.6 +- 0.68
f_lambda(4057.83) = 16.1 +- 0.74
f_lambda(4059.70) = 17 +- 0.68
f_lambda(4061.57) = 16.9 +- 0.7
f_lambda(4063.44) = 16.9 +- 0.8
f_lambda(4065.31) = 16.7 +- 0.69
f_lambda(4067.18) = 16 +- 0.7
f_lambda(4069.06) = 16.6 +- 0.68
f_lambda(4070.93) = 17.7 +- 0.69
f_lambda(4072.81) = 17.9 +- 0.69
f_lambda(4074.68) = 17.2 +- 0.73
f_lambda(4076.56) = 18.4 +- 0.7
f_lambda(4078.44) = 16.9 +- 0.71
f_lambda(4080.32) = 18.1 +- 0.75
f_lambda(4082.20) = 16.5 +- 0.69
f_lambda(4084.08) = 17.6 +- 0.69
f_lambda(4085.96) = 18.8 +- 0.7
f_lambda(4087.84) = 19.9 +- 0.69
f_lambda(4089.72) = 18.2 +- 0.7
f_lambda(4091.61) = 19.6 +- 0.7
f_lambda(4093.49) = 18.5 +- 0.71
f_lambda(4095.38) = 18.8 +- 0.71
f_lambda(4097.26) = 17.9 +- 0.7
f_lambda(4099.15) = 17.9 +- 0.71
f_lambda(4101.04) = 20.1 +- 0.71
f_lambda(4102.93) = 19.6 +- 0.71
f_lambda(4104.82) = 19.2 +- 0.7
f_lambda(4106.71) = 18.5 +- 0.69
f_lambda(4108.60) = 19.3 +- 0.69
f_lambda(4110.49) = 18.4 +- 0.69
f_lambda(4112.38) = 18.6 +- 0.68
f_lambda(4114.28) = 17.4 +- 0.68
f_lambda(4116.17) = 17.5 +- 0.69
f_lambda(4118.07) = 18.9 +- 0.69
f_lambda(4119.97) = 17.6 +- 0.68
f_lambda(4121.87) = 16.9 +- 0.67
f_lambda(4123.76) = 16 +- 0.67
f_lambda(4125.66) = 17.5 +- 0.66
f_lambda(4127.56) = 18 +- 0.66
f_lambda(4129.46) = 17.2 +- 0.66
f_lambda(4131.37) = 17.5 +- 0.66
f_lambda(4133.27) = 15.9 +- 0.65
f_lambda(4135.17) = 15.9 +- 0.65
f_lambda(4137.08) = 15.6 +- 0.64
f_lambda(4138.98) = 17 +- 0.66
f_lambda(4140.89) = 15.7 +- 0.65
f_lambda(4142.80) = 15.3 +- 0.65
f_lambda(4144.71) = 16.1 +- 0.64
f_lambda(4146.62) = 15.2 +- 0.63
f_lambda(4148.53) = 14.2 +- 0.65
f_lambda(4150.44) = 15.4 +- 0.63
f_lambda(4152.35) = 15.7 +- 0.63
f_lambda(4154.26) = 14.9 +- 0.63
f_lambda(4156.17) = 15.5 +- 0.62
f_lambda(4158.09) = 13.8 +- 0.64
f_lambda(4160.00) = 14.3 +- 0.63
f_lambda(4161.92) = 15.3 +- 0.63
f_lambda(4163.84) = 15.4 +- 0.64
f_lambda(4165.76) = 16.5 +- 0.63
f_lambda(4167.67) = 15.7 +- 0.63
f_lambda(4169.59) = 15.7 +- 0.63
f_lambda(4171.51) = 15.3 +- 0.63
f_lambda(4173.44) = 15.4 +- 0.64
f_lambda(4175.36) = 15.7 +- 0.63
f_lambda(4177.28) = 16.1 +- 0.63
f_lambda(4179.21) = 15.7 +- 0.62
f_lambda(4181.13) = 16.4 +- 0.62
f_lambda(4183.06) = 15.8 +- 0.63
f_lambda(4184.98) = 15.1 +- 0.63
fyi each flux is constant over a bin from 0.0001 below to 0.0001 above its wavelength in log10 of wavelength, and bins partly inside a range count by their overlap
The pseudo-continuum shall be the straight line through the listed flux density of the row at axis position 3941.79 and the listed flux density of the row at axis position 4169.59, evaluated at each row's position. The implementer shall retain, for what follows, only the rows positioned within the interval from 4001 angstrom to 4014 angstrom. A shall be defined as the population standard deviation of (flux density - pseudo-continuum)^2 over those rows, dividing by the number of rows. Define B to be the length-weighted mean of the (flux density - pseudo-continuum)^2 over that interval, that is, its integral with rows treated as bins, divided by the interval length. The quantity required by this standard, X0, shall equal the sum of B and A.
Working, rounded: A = 1.3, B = 1.5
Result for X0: 3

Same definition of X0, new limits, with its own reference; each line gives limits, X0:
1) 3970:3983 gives 3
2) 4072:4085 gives 3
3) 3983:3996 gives 1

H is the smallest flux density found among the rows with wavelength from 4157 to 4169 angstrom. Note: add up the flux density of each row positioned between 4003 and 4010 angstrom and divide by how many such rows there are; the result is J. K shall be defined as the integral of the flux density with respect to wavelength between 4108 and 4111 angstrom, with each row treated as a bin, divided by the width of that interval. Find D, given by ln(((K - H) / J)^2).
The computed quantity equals -2.4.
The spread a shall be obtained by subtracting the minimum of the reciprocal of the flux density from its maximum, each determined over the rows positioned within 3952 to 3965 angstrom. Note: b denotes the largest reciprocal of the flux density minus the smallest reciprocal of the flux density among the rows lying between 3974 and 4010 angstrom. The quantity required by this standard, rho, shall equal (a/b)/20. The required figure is 0.017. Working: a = 0.005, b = 0.0130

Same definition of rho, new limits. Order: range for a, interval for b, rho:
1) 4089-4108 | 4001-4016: 0.023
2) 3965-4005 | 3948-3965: 0.092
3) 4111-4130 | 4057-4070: 0.130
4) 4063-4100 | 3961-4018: 0.038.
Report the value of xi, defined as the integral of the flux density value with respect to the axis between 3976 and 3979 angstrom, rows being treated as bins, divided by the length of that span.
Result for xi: 18.7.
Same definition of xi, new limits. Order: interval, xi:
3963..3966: 19.6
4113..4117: 17.5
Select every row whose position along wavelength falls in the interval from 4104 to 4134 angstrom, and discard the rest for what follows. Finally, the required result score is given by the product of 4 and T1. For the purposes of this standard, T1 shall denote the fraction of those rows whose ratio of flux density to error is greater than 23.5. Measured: 4.00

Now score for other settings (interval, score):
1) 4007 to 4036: 1.50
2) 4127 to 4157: 3.75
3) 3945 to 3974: 3.50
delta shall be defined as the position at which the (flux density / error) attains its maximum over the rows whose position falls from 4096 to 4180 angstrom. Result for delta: 4101.04 angstrom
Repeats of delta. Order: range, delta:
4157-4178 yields 4165.76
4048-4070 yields 4059.70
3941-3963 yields 3958.16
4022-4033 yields 4031.75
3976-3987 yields 3976.43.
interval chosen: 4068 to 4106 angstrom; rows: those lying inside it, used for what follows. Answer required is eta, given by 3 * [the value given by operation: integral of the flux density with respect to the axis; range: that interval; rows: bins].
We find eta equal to 2082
